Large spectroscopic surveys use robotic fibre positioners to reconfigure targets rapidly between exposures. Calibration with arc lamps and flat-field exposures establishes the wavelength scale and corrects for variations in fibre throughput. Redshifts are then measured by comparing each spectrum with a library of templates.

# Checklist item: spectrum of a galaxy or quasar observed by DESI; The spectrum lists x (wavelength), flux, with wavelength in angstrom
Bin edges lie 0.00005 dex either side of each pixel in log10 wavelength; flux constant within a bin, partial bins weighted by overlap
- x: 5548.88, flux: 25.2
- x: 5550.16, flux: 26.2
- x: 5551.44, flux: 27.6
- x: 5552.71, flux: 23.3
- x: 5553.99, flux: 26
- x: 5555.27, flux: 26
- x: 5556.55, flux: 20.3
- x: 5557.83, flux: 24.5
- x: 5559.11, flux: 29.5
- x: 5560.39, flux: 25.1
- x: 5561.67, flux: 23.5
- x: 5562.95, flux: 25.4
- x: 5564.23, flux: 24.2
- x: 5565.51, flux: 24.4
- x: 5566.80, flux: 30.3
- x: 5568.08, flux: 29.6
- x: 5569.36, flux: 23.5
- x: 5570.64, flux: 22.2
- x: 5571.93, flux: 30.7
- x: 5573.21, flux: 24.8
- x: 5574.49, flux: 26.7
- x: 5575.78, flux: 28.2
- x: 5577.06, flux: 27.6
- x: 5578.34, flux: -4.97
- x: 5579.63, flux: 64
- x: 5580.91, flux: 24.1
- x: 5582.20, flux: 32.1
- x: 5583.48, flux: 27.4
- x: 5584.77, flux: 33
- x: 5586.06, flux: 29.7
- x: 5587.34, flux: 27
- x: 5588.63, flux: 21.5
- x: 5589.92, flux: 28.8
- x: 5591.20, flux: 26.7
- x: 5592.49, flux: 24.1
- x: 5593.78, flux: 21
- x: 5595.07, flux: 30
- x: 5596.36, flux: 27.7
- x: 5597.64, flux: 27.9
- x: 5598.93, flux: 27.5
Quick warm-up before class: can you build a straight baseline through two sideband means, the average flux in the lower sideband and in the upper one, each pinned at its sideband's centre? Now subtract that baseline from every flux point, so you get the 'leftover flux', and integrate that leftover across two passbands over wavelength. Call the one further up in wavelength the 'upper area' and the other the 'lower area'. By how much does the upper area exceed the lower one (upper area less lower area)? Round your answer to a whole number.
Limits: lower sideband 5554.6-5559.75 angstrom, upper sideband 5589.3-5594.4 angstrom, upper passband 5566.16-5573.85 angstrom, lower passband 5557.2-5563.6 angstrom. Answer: 10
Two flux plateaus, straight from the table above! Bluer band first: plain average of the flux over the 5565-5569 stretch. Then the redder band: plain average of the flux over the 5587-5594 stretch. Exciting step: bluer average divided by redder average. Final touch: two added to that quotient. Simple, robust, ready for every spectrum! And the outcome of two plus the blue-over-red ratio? 3.1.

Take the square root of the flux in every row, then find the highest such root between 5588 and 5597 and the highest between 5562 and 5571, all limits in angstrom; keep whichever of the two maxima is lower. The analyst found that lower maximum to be 5.48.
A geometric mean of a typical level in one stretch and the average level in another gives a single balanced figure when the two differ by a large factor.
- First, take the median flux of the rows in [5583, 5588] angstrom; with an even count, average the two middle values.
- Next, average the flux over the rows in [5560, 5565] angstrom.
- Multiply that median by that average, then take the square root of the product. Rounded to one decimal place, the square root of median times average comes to 26.5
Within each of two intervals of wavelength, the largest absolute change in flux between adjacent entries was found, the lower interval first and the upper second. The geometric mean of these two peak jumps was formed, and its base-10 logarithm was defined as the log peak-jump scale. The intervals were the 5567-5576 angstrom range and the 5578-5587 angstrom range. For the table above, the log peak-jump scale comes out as 1.4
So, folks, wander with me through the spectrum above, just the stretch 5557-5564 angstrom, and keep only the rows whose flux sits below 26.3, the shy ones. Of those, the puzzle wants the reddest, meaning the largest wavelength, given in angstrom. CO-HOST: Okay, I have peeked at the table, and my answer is 5562.95 angstrom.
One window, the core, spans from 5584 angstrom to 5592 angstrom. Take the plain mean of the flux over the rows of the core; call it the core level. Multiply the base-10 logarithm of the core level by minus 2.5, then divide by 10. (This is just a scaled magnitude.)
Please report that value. -0.361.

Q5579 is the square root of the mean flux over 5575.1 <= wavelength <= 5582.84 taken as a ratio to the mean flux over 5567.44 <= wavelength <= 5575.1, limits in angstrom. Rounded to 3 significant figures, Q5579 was 1.04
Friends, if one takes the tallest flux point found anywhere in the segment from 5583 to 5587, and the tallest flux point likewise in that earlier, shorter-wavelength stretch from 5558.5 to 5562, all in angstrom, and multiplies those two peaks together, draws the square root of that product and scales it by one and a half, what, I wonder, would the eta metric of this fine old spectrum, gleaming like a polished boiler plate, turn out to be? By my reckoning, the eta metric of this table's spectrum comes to 46.8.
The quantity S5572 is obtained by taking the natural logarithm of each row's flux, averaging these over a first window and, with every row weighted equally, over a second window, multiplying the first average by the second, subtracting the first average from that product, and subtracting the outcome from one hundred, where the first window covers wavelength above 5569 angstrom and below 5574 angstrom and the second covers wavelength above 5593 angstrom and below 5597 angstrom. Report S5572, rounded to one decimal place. 92.7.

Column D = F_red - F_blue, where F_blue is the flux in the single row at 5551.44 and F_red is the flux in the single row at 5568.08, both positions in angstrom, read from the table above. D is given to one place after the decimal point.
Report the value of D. 2.0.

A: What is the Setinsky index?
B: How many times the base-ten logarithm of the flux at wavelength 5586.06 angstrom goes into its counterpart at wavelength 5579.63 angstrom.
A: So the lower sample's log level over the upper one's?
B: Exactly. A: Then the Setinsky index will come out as 1.23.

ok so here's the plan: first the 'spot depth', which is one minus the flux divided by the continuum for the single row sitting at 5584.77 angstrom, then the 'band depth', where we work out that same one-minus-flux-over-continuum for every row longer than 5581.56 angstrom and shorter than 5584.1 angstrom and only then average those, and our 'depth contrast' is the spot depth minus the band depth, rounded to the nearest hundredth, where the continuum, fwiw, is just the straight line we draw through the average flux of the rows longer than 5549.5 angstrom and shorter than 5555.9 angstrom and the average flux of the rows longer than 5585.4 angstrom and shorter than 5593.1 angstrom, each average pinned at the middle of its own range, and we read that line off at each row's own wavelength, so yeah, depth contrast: -0.12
